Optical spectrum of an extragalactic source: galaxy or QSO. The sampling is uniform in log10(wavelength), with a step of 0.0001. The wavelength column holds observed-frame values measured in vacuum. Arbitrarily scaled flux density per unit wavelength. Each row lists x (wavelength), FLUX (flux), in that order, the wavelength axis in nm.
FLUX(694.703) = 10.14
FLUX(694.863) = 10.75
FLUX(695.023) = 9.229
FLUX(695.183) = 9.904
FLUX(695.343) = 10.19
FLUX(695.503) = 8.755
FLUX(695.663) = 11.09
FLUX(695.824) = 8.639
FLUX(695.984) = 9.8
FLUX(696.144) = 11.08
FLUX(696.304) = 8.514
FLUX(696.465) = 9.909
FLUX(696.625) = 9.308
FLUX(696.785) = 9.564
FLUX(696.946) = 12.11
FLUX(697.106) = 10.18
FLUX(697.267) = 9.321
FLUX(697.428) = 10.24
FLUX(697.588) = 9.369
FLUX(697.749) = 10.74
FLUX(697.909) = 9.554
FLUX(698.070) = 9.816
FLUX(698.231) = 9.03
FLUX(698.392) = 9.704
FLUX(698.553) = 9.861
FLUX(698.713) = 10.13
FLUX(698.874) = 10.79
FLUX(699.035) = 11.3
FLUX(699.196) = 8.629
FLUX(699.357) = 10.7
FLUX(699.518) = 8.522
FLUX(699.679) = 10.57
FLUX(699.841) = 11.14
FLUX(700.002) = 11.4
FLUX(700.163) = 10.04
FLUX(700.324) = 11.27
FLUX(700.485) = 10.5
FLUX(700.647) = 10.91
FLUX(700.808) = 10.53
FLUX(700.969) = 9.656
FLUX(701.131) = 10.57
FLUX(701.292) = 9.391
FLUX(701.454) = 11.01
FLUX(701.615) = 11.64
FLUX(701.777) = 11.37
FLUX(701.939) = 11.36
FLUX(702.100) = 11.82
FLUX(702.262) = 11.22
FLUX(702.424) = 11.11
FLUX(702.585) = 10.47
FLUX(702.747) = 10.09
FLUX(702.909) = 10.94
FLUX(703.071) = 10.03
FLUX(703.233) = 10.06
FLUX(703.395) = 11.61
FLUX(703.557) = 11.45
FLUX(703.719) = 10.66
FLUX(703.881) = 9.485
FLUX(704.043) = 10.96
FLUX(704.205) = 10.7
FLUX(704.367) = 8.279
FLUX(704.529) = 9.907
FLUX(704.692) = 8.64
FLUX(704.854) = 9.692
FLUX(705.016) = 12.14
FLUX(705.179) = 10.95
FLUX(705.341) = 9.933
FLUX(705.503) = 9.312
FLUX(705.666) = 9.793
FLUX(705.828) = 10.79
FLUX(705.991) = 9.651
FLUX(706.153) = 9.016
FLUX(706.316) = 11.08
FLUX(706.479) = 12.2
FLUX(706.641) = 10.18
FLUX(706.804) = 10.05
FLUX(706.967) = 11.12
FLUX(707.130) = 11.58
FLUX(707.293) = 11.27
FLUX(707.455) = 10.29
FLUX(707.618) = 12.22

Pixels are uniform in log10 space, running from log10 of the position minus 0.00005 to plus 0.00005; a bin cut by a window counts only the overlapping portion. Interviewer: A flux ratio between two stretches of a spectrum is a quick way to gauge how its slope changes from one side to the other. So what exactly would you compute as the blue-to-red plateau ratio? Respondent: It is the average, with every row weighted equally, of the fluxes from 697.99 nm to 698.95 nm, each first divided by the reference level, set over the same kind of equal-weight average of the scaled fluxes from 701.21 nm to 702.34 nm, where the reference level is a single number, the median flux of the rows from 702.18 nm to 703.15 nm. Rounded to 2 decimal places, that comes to 0.89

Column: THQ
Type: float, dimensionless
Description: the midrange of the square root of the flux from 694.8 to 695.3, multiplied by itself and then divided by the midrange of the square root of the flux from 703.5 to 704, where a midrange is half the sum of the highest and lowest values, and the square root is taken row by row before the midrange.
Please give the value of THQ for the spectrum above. 3.09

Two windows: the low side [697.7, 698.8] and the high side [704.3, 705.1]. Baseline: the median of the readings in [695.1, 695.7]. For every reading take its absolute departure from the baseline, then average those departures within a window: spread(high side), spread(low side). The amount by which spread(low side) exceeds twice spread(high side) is -1.9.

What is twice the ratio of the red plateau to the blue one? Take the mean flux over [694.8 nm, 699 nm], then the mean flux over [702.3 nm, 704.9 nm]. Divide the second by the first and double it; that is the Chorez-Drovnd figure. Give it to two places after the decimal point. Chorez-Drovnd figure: 2.07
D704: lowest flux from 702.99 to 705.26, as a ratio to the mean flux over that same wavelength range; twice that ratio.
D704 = 1.60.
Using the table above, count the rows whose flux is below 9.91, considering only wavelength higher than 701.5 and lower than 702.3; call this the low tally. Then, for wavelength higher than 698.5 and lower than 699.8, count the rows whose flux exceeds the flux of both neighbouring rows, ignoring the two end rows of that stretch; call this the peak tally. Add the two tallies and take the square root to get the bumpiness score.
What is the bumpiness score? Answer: 1.41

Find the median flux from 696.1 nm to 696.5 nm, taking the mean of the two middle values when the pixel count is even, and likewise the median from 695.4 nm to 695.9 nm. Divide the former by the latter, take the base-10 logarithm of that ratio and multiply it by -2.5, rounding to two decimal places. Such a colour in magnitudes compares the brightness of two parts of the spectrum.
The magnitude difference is -0.13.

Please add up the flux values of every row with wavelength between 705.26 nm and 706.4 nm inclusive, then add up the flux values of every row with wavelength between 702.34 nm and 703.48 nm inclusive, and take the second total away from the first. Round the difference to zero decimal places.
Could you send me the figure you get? -5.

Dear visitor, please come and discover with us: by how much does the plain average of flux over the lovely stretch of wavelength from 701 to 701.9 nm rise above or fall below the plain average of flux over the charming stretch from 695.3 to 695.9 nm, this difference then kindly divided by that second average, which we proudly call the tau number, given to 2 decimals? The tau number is 0.12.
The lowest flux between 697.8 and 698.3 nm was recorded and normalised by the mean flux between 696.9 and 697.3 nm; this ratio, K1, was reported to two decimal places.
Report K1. 0.86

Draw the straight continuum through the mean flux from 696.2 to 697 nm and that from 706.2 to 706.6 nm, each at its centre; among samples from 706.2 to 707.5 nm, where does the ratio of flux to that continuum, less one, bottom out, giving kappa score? 706.804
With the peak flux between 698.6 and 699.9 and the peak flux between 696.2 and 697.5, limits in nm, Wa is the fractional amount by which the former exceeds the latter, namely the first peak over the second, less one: -0.067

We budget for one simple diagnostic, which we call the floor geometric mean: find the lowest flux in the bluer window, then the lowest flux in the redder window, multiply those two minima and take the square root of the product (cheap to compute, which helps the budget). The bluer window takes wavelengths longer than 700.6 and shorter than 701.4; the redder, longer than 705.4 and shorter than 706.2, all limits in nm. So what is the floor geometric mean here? 9.2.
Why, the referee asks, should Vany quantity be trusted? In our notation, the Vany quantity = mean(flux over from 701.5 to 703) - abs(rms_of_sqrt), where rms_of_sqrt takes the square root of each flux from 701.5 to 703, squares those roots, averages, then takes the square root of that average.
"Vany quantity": 7.8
